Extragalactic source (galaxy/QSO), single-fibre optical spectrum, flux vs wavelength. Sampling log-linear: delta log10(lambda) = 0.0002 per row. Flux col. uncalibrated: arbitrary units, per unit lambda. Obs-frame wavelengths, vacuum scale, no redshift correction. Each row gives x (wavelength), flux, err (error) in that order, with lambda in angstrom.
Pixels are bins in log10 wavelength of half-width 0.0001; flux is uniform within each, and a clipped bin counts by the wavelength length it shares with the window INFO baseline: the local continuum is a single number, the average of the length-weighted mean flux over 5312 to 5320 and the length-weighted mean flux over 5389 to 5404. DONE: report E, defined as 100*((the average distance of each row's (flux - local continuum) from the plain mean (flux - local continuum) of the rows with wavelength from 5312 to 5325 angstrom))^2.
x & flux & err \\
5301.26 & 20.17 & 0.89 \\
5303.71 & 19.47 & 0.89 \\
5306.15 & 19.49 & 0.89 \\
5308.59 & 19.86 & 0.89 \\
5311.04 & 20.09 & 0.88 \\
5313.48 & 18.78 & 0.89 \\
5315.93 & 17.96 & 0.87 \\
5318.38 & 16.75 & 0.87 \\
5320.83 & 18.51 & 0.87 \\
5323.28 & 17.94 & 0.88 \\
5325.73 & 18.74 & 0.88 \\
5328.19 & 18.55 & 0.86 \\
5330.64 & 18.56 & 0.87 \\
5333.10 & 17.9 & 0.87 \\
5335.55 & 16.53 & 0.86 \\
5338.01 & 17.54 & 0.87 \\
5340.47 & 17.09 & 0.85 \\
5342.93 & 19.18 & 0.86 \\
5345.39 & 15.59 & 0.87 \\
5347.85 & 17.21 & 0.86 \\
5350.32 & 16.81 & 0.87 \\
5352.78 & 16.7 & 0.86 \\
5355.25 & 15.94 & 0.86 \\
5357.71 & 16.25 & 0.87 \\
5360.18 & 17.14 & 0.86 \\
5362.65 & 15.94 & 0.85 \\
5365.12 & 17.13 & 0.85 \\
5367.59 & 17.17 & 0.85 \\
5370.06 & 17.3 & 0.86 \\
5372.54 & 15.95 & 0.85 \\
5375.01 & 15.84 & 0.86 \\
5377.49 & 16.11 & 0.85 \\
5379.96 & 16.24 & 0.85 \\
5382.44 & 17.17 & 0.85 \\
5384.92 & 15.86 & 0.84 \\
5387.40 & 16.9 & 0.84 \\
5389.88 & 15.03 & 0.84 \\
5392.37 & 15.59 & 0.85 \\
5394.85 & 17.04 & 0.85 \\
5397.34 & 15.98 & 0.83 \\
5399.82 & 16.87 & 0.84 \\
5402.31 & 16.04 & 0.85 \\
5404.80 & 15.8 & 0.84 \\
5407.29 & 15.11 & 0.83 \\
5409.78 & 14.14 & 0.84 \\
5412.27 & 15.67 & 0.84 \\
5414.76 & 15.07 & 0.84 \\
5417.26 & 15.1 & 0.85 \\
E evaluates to 28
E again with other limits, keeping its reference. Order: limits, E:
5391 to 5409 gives 26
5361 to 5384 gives 34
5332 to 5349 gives 62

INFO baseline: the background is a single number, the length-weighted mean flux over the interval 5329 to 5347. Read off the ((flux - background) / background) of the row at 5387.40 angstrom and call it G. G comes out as -0.03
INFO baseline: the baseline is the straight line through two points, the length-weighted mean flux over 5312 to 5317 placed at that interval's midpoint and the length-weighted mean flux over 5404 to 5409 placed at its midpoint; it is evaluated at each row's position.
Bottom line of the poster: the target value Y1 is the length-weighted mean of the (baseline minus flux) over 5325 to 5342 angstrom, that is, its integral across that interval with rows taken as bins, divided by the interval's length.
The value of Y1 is 0.0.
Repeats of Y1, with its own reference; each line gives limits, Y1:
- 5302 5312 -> -1.0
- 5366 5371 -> -0.6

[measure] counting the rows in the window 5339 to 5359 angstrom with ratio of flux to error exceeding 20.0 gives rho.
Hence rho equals 3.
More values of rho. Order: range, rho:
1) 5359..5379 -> 3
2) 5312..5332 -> 7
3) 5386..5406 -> 3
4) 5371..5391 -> 2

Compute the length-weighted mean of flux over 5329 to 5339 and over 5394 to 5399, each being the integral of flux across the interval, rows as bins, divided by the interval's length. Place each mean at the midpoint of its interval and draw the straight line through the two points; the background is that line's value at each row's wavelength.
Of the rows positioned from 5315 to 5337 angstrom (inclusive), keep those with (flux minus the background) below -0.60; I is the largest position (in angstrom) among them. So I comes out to 5335.55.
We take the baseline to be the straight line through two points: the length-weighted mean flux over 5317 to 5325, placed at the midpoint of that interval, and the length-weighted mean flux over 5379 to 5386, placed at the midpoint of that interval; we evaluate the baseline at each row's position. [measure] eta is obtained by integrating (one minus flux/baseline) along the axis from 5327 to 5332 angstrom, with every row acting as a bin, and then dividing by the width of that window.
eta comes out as -0.052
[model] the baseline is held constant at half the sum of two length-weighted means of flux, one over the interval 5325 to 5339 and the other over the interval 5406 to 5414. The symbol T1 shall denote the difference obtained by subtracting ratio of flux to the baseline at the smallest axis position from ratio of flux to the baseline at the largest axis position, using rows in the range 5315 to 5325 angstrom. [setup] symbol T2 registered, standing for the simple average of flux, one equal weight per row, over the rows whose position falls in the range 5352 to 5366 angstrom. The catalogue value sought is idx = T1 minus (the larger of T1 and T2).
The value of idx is -16.5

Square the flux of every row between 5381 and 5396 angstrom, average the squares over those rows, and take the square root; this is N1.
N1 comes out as 16.3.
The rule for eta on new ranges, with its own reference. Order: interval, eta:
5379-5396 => 0.004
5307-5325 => -0.037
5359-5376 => 0.007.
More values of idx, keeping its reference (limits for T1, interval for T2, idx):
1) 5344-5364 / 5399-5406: -16.2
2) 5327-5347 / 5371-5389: -16.5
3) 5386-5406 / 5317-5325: -17.8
